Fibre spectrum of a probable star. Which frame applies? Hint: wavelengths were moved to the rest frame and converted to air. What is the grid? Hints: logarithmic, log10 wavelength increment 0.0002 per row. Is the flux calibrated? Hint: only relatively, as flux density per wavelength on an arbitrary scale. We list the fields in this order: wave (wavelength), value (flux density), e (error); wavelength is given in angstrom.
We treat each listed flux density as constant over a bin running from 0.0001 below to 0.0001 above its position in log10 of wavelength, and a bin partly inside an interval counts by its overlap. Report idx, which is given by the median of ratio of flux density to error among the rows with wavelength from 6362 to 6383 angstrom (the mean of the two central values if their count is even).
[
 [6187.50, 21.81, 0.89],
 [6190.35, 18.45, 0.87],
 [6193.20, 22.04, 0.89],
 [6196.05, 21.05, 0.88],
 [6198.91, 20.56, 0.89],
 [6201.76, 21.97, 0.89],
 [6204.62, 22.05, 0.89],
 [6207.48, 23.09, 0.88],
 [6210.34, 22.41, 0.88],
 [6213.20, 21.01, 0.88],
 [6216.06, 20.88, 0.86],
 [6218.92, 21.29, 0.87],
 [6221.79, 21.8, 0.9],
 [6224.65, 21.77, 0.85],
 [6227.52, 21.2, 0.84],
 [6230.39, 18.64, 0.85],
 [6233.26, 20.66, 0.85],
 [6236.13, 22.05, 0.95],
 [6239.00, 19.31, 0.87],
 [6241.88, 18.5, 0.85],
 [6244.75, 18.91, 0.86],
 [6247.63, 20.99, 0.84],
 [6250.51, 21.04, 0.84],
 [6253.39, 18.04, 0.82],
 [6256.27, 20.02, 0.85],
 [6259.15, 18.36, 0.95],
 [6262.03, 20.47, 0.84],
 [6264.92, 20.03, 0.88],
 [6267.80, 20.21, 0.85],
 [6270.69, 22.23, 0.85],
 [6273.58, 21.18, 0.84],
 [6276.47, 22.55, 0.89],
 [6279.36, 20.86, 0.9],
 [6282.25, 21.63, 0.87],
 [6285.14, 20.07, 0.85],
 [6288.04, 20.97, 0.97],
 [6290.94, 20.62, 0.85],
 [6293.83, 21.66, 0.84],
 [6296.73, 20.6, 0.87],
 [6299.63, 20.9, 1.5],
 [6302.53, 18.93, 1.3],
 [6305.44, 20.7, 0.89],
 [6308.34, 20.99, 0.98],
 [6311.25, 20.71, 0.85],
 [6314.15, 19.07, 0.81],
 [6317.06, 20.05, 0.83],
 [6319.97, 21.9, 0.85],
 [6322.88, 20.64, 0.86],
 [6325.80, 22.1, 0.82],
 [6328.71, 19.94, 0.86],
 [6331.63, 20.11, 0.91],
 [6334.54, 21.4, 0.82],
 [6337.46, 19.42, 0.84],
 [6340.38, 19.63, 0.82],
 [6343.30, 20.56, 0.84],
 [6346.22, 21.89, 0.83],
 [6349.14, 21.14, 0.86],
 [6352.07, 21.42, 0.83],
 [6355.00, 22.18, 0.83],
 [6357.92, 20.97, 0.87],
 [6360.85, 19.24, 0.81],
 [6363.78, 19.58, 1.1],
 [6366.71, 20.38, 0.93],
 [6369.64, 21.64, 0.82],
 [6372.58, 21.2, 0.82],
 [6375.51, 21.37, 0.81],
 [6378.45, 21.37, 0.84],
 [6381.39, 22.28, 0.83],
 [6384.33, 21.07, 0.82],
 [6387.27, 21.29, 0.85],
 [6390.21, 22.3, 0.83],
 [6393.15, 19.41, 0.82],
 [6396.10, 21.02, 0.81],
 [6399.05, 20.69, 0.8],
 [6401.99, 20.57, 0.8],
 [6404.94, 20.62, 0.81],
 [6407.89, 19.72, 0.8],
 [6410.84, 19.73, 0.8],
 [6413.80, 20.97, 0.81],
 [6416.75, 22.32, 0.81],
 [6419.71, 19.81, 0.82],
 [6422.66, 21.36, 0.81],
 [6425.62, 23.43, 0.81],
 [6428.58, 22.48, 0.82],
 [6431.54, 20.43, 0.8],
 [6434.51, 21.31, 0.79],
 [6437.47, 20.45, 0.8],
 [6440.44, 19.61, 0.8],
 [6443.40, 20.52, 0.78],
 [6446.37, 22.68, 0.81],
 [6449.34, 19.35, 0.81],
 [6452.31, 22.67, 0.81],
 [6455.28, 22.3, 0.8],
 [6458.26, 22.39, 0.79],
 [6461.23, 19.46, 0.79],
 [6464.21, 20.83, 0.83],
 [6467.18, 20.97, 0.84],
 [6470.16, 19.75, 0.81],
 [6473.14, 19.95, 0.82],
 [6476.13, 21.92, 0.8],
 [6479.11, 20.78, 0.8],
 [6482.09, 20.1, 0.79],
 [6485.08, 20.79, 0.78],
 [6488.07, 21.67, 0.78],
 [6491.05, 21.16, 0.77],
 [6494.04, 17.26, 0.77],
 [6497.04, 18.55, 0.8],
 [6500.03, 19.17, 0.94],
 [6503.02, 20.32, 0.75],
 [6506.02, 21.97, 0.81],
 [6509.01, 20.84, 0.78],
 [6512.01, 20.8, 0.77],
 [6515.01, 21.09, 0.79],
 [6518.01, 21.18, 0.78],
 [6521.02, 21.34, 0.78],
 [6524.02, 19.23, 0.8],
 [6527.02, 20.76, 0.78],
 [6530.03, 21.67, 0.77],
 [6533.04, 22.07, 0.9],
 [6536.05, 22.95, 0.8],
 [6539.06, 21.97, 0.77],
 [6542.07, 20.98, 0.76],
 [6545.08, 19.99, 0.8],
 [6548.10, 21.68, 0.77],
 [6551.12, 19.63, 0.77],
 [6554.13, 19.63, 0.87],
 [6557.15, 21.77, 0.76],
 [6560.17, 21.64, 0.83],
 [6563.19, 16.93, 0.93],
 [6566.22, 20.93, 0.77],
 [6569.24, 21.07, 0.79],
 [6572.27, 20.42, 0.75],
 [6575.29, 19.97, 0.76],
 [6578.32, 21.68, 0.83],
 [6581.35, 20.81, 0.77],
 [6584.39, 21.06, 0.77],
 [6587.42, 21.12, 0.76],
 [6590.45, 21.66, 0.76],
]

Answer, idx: 25.9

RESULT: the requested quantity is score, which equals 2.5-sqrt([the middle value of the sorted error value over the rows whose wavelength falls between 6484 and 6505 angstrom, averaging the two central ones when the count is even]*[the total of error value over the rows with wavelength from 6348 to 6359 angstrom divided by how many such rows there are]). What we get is 1.687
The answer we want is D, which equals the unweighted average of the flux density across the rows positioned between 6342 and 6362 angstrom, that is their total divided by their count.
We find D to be 21.1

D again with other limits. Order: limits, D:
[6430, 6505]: 20.6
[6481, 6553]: 20.7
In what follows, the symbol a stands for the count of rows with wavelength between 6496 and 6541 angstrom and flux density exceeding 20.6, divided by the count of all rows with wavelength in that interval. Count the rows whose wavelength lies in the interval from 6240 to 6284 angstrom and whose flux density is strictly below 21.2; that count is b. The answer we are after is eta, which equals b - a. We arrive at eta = 11.3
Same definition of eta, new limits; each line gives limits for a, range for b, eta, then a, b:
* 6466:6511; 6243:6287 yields 11.5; 0.53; 12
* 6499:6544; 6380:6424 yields 9.2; 0.80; 10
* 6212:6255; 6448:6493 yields 9.3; 0.67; 10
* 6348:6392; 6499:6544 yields 8.2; 0.80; 9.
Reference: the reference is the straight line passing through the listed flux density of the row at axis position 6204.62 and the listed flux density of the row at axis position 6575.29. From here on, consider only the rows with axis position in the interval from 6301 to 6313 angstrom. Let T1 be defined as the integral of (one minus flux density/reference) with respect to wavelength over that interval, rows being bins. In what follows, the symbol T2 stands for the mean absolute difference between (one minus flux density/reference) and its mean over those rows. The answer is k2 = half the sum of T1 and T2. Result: 0.3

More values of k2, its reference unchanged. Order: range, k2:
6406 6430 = -0.2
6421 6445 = -0.2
